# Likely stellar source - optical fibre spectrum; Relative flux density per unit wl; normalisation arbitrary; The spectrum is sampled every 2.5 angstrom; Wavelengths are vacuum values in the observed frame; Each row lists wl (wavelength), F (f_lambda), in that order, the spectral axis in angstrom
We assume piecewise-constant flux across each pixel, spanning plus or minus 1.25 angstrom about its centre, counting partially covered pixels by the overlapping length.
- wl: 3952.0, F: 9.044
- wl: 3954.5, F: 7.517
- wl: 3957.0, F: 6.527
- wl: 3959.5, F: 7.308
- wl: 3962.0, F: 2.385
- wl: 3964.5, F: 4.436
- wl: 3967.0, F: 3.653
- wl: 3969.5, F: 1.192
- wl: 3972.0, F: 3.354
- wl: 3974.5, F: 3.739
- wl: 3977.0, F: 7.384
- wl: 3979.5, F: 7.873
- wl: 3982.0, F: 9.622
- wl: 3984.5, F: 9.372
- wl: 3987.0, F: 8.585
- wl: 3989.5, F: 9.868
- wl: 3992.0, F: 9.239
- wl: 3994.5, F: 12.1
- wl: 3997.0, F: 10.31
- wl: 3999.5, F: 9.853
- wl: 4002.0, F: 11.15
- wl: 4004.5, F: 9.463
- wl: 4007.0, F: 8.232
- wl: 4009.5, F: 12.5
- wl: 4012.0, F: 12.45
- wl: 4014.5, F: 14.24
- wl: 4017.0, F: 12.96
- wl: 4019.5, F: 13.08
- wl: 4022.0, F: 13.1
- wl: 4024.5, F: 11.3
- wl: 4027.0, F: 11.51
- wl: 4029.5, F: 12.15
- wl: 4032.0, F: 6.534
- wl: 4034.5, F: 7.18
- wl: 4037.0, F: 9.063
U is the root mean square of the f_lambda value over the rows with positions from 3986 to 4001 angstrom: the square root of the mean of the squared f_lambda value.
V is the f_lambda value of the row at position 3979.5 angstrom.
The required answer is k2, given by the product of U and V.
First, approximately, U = 10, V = 7.873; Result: 79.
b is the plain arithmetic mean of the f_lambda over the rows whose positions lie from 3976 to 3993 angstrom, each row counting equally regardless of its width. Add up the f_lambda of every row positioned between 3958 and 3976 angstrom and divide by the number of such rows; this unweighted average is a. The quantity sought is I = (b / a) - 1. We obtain 1.4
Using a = 4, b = 8.8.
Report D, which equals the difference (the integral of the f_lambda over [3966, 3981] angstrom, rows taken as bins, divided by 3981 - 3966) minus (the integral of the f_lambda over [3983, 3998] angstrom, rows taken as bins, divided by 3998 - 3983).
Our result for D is -5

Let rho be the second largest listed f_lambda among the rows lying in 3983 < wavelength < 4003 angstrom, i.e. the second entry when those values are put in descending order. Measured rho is 11.15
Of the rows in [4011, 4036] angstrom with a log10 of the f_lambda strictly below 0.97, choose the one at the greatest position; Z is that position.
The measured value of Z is 4034.5 angstrom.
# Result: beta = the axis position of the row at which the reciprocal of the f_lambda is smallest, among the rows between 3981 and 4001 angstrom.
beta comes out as 3994.5 angstrom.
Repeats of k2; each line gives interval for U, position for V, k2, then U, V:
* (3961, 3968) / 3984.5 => 34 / 4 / 9.372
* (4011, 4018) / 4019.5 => 173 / 13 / 13.08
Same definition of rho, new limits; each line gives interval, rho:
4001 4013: 12.45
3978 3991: 9.622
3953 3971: 7.308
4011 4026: 13.1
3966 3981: 7.384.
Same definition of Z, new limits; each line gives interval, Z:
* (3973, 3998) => 3992.0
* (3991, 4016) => 4007.0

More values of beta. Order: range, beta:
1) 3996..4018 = 4014.5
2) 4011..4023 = 4014.5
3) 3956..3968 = 3959.5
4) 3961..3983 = 3982.0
